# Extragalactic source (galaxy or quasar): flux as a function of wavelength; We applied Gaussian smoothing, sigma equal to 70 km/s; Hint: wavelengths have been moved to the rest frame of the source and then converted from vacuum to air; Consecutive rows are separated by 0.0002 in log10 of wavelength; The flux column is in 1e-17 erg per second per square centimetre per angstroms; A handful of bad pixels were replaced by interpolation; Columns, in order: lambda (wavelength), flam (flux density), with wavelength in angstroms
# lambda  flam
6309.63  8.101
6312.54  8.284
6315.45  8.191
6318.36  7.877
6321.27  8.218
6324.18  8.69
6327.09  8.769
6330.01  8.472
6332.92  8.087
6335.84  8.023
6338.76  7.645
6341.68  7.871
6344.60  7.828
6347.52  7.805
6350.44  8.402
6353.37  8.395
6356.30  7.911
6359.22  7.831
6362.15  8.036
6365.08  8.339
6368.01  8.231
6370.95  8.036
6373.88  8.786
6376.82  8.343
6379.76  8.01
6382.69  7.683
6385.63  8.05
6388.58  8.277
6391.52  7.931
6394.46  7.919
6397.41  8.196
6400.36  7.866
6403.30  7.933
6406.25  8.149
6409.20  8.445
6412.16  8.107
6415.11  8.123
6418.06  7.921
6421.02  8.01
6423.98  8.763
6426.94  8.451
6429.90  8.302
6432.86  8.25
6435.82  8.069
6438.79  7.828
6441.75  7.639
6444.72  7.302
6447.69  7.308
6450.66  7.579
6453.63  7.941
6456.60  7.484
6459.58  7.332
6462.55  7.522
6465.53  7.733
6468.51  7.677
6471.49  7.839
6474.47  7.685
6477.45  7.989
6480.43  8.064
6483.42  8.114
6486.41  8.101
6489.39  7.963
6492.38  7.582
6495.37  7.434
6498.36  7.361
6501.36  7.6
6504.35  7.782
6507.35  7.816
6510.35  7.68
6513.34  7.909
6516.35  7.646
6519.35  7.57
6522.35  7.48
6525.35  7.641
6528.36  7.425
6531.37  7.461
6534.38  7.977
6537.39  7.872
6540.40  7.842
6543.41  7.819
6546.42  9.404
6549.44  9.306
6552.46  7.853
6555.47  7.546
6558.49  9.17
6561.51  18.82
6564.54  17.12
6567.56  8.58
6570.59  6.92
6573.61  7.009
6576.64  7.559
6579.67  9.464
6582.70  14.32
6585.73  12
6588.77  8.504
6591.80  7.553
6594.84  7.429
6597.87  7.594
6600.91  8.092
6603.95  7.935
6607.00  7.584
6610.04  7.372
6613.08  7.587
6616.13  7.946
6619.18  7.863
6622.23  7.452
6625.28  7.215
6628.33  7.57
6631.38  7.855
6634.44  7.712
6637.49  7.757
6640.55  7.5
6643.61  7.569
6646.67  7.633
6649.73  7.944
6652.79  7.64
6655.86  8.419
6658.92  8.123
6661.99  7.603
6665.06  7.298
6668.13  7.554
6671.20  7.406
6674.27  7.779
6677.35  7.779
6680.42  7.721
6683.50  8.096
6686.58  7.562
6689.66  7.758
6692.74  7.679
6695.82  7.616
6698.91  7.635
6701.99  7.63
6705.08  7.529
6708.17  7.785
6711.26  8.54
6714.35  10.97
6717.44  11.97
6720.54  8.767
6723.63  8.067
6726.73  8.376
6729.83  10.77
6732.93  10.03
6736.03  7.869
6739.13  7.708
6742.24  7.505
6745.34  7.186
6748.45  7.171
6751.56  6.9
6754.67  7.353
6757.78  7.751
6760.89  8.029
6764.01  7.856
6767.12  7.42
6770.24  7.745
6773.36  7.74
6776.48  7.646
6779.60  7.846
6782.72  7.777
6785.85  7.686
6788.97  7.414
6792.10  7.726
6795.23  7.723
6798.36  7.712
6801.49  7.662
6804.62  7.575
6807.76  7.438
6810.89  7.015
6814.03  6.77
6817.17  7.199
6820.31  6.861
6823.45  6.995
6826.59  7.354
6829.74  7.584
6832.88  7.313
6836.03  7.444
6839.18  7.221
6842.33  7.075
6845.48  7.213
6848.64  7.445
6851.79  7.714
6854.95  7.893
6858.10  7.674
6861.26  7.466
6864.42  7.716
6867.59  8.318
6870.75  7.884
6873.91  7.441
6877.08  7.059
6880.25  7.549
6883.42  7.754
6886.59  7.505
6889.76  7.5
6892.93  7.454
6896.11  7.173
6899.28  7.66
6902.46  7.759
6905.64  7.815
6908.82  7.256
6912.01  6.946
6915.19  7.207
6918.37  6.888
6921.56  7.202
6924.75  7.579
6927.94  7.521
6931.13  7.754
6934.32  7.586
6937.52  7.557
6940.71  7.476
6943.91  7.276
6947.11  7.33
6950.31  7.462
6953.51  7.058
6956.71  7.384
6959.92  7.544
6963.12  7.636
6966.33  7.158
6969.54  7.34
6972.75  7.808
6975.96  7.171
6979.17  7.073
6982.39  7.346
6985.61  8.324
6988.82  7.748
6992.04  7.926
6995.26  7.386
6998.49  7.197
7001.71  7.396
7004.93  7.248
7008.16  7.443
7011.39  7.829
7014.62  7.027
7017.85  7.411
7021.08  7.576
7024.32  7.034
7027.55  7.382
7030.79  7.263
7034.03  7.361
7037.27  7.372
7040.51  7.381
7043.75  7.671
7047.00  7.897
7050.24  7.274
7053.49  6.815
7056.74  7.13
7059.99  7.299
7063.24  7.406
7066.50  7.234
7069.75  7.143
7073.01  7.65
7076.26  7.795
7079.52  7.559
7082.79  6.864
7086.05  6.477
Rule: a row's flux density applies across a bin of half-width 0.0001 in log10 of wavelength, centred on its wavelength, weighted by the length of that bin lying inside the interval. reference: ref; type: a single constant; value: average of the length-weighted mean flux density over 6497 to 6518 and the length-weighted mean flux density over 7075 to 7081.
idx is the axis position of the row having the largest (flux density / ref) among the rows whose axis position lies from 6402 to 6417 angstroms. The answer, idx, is 6409.20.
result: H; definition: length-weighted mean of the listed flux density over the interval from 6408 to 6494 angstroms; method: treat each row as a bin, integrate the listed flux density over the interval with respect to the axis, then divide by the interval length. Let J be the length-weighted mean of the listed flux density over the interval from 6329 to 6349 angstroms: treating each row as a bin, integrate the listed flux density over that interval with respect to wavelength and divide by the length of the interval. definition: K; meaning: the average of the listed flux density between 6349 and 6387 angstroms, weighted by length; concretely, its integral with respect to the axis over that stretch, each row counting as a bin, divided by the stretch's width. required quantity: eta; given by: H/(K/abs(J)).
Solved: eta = 7.70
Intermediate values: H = 7.9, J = 7.95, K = 8.16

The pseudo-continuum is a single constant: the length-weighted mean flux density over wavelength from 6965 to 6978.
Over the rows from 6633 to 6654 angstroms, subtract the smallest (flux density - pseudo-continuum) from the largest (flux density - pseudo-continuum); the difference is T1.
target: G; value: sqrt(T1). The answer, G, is 0.67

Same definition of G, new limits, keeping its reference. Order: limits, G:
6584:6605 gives 2.14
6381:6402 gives 0.77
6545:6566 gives 3.36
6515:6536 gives 0.74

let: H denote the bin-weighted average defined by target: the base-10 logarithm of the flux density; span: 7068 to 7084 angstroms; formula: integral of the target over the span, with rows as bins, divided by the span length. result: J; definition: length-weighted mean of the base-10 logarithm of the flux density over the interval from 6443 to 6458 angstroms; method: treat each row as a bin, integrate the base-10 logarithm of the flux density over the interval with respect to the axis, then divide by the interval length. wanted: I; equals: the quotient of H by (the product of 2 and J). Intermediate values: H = 0.870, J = 0.88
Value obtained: 0.496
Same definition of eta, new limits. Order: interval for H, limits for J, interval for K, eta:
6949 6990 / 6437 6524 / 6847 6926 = 7.64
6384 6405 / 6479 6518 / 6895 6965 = 8.41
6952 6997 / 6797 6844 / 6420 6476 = 6.97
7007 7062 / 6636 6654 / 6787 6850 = 7.70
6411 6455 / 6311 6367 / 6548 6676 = 7.60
